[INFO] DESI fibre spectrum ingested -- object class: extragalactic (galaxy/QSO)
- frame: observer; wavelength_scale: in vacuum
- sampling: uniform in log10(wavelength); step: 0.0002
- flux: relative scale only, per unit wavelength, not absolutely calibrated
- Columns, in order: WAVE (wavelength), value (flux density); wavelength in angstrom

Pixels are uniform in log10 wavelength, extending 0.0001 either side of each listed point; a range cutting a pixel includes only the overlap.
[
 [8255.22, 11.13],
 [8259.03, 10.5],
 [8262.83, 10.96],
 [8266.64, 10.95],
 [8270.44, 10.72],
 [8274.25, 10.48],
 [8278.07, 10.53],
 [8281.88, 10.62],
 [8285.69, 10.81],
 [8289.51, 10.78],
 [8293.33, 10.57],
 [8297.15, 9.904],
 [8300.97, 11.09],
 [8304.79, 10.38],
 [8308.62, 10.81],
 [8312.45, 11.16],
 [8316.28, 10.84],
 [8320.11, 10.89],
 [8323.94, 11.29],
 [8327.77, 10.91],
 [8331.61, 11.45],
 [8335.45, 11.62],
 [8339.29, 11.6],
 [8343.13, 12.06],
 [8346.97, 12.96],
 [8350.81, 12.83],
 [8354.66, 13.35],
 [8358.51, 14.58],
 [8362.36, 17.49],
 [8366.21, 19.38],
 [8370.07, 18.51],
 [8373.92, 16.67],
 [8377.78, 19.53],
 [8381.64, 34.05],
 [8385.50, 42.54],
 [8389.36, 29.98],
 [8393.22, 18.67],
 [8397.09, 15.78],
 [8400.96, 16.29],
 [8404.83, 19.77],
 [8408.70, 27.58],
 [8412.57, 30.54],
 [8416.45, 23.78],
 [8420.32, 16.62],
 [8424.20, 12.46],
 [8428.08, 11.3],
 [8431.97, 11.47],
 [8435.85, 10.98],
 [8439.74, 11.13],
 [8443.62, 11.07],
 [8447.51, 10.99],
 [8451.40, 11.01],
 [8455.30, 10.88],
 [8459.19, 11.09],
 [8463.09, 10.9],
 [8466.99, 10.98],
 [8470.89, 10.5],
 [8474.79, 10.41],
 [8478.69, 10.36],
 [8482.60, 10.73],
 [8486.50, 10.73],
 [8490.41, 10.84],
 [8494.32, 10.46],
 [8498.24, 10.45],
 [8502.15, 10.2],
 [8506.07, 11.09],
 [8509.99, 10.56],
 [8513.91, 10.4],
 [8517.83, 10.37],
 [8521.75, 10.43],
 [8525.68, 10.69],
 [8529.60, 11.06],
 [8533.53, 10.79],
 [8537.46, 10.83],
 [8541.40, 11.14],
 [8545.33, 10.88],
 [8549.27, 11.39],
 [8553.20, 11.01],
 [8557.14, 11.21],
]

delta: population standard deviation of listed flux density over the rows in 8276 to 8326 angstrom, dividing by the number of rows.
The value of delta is 0.3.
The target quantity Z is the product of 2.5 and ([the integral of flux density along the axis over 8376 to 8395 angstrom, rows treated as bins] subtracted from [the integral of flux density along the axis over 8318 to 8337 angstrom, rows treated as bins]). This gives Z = -850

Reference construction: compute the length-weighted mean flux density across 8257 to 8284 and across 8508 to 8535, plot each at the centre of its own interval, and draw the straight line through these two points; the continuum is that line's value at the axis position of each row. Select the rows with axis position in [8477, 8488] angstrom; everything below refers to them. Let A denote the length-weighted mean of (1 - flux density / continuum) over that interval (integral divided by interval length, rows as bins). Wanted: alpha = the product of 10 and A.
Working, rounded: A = 0.002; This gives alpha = 0.02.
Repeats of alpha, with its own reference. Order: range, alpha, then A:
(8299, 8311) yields -0.09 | -0.009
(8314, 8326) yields -0.32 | -0.032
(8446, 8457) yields -0.31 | -0.031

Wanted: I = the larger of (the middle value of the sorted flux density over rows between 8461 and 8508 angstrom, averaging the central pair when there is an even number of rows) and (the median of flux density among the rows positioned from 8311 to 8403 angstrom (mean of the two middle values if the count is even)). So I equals 14.0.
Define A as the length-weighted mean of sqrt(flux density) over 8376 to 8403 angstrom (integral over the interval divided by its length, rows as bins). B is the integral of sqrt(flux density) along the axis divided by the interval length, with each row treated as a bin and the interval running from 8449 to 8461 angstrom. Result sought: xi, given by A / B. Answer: 1.5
